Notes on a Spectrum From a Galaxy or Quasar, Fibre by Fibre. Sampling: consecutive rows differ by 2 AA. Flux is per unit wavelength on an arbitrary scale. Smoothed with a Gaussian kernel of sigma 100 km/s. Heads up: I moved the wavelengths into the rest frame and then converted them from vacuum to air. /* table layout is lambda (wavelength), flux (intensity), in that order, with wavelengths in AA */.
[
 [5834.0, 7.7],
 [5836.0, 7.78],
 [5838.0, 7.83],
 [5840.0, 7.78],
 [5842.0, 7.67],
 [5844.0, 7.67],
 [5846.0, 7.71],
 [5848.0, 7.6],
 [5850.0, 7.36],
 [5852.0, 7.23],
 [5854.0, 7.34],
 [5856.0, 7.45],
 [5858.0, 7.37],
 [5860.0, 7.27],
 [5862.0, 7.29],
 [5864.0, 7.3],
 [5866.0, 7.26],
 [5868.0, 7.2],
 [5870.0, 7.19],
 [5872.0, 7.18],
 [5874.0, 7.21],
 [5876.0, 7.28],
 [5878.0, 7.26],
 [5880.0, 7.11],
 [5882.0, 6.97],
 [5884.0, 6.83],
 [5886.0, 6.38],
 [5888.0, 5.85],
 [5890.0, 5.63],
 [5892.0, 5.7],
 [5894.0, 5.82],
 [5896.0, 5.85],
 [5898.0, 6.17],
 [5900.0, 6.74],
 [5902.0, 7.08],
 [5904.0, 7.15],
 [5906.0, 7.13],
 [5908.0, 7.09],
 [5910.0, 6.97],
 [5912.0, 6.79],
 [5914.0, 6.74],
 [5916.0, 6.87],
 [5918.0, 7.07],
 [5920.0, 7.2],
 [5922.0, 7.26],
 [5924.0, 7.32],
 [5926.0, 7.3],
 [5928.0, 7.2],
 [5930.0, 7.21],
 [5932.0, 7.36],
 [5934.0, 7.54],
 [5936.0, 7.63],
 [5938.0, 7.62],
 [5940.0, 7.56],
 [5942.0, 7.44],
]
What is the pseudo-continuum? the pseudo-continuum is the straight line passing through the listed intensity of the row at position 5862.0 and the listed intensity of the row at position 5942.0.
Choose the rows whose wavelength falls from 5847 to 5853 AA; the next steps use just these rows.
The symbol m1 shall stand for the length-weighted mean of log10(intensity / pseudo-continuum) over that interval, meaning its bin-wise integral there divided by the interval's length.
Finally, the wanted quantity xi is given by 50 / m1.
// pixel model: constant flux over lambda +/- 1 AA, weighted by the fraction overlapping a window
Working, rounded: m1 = 0.01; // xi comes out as 6615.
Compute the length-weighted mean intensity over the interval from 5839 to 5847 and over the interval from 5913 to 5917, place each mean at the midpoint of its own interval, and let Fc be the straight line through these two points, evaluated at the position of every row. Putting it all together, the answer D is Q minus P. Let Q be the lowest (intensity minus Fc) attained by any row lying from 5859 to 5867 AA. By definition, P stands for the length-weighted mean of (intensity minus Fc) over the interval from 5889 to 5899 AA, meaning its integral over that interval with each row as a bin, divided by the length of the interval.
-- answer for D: 1.0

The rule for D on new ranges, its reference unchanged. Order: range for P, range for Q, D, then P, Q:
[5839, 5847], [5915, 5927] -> 0.1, 0.0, 0.08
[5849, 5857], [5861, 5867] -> 0.1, -0.2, -0.18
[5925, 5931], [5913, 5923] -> -0.7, 0.6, -0.08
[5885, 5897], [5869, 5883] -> 1.0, -1.2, -0.25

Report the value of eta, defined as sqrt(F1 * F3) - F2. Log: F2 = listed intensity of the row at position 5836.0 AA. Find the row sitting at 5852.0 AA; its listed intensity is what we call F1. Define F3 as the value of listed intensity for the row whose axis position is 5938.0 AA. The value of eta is -0.4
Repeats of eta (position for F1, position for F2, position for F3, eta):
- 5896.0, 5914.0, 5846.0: 0.0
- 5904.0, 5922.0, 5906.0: -0.1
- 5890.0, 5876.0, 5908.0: -1.0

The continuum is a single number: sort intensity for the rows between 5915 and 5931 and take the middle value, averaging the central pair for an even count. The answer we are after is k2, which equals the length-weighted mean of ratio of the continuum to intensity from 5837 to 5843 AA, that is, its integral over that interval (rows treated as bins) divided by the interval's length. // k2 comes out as 0.93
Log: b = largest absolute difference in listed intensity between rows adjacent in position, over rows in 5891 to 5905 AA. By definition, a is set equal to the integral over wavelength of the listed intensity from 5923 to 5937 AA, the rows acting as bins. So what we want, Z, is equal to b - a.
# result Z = -103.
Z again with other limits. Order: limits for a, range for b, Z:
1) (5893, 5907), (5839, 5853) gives -92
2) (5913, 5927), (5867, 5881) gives -99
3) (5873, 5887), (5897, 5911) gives -98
